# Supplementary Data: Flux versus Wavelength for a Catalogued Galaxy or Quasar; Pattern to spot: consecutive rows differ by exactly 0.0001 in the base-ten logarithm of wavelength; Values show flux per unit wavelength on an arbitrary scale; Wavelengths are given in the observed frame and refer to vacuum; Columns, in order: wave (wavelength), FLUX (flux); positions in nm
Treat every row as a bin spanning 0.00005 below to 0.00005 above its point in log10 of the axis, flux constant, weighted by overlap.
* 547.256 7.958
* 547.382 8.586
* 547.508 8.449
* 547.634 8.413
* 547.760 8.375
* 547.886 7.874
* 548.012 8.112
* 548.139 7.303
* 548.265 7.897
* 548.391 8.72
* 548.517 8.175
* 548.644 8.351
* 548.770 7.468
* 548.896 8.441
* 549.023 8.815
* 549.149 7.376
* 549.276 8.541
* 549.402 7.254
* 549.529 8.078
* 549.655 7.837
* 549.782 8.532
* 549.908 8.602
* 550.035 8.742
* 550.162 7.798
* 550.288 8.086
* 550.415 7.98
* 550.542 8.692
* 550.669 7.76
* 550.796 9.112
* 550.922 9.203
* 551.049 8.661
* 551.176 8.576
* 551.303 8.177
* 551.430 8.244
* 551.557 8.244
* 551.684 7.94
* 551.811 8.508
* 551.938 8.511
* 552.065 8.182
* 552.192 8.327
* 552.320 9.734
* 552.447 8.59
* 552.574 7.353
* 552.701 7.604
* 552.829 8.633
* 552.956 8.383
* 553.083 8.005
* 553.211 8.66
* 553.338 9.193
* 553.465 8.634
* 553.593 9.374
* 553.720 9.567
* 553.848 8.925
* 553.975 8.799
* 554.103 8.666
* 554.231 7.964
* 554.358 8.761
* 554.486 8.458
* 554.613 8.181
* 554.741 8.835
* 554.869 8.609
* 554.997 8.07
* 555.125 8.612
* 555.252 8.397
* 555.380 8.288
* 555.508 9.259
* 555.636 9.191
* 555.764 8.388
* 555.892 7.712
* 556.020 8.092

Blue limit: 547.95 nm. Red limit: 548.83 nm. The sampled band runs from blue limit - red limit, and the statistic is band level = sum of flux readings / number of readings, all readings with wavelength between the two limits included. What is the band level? 8.00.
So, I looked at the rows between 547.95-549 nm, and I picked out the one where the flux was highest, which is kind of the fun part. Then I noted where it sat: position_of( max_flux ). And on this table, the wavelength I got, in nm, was 548.391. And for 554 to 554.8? 554.741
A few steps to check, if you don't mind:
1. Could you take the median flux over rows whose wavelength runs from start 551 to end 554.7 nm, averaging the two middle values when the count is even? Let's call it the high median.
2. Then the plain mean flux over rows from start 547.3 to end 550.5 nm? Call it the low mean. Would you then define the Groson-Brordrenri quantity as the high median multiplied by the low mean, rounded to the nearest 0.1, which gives 69.4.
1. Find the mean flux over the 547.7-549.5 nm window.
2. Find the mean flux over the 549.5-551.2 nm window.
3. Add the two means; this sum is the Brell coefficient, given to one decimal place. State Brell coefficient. 16.5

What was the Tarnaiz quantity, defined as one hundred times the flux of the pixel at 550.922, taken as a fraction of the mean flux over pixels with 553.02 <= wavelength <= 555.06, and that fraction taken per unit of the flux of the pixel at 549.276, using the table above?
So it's 12.4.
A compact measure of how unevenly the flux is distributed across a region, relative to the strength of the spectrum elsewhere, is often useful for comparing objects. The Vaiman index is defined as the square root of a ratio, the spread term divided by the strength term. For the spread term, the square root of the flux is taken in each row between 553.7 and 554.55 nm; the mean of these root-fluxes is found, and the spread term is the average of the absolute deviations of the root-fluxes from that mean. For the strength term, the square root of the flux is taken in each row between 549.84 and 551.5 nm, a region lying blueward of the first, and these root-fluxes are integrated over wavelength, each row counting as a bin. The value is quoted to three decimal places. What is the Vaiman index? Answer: 0.106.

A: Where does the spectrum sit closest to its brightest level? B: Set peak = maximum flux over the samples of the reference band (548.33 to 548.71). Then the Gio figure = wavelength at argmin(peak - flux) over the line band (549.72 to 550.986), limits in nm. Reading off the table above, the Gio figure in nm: 550.922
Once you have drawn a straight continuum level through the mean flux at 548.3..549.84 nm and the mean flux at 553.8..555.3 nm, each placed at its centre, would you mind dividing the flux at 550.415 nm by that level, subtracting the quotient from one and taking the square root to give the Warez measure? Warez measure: 0.17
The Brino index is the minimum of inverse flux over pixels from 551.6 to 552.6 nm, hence 0.103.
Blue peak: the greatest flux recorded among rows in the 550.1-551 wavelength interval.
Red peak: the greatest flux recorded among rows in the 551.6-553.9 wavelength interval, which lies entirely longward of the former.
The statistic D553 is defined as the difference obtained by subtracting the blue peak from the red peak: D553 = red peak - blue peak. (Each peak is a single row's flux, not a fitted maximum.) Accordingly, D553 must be 0.5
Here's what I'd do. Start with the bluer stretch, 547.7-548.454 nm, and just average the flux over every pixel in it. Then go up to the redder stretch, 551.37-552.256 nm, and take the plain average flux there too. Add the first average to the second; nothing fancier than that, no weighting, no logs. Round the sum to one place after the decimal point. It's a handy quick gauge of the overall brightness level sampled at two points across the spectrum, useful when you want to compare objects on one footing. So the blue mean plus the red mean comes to 16.3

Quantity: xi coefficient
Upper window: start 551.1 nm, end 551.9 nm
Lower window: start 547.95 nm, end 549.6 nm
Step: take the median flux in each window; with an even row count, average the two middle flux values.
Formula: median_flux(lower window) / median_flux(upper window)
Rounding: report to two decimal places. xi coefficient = 0.98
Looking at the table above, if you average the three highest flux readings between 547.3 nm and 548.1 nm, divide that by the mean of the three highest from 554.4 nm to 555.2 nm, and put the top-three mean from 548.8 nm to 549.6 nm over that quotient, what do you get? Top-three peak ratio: 8.8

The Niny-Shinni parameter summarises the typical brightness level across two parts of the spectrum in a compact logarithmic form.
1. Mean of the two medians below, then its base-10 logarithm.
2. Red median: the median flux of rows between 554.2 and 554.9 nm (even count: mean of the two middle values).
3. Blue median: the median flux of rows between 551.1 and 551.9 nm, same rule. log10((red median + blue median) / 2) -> 0.924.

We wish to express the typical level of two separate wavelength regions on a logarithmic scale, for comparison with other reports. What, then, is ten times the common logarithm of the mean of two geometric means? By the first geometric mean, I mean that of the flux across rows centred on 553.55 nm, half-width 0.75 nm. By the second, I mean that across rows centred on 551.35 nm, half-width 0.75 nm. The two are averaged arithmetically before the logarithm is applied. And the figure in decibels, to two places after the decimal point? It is 9.33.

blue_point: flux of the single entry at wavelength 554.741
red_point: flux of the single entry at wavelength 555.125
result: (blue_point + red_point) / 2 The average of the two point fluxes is 8.72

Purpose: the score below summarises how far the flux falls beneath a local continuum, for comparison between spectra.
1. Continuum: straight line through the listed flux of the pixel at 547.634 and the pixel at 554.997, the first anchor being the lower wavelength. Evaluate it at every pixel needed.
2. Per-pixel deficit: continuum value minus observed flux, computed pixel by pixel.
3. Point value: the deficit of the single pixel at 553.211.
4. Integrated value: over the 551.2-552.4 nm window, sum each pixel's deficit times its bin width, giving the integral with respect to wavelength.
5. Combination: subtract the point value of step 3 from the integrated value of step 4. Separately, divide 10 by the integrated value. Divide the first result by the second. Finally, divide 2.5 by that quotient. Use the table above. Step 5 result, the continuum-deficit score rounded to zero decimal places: -390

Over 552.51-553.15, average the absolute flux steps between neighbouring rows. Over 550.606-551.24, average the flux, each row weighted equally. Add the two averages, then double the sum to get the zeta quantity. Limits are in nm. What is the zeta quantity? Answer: 18.3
